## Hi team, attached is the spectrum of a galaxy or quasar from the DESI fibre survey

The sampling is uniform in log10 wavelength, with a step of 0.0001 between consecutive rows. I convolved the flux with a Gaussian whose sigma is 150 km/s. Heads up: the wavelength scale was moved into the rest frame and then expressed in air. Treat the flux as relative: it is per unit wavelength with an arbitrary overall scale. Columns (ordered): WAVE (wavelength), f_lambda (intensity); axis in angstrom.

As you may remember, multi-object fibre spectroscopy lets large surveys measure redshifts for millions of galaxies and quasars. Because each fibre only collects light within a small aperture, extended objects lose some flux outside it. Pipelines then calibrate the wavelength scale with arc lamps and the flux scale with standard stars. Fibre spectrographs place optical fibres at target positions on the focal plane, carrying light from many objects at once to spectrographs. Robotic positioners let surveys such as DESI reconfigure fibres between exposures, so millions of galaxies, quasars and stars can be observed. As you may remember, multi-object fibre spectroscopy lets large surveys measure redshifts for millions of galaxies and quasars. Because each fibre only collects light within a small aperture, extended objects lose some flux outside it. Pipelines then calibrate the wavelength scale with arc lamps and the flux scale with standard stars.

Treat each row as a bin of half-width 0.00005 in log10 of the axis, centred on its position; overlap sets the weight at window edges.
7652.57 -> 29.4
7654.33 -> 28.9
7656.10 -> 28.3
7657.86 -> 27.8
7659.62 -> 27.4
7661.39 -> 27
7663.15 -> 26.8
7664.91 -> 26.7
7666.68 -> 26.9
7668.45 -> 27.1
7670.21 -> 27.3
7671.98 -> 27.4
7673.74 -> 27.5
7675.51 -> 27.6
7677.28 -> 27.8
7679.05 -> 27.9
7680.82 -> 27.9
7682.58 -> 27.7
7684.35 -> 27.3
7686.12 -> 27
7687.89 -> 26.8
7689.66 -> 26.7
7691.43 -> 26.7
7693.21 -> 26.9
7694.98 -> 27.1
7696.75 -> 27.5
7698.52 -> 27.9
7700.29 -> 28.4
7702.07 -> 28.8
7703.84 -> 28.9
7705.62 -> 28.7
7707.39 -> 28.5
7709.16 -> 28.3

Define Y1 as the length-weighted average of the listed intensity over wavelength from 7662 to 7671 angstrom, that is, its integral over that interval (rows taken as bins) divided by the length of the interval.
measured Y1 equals 27.0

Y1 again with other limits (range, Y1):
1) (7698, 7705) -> 28.5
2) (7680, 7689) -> 27.3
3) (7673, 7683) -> 27.7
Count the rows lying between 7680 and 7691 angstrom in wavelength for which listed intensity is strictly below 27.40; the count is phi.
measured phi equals 4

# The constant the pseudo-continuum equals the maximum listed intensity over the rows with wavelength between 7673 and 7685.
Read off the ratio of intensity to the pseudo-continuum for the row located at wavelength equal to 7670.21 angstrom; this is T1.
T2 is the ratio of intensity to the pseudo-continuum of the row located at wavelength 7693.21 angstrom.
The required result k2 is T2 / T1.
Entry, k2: 0.99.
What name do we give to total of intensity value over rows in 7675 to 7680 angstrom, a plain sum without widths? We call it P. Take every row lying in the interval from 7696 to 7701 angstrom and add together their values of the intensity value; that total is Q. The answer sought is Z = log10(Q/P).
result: 0.003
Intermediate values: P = 83.3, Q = 83.8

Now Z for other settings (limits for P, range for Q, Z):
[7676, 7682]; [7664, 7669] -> -0.015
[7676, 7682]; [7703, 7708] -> 0.013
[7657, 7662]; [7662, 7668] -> -0.010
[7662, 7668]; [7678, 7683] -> 0.016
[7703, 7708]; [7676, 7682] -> -0.013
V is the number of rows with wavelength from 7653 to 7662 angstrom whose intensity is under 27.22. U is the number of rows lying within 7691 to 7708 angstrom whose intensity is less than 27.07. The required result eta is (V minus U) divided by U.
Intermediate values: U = 2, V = 1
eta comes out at -0.5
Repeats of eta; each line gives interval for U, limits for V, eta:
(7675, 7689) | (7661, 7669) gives 1.5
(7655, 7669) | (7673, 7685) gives -1.0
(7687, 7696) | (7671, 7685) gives -1.0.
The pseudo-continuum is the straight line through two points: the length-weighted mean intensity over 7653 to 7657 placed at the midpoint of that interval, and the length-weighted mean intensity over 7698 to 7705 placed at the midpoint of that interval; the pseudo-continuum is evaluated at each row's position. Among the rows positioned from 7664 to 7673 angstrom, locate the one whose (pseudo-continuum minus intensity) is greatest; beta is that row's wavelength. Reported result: 7664.91 angstrom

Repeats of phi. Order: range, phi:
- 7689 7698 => 4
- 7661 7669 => 5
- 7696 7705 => 0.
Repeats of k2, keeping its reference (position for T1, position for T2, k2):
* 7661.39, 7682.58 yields 1.03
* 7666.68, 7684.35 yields 1.01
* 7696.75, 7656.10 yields 1.03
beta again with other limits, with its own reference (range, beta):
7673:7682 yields 7673.74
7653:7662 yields 7661.39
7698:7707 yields 7698.52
